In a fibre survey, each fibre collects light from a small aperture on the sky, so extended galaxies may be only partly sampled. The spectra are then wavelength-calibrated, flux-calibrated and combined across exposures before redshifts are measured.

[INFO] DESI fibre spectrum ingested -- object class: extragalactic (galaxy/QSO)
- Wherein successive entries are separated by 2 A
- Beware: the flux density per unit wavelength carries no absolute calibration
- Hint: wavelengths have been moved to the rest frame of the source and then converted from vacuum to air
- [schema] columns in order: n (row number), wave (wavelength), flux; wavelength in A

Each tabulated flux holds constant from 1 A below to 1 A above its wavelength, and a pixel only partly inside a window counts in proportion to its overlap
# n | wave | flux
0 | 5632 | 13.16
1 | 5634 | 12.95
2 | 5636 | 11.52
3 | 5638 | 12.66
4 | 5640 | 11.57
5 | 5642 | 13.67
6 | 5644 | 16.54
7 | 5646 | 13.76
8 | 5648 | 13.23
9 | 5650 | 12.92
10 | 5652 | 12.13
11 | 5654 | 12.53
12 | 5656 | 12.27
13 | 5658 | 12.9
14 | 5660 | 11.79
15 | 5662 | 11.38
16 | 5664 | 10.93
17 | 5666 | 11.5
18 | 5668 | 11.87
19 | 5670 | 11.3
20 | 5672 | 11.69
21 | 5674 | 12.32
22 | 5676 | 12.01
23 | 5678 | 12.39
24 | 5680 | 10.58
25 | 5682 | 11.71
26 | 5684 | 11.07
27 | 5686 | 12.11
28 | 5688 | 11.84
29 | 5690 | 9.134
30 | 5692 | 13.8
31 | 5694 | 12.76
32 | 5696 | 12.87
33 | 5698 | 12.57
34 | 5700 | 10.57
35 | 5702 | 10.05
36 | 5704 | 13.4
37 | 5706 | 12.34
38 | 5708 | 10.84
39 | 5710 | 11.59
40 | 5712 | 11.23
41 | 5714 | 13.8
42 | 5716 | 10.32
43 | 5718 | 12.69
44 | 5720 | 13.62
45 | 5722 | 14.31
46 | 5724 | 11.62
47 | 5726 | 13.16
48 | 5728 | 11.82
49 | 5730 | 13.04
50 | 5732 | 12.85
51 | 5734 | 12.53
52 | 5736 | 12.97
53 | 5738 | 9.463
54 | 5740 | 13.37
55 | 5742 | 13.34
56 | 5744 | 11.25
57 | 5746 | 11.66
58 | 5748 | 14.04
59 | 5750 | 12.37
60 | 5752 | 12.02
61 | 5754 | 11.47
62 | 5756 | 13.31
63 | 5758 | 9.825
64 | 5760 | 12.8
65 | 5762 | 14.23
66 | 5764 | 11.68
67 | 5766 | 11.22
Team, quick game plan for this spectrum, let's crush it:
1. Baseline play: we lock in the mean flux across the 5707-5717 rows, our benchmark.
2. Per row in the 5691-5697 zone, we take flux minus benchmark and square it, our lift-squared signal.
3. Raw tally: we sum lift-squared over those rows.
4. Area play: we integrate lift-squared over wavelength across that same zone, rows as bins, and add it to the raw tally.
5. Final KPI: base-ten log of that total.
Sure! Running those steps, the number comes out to 1.39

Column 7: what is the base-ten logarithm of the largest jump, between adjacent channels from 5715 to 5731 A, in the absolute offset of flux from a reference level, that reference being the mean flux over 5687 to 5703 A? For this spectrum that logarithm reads 0.403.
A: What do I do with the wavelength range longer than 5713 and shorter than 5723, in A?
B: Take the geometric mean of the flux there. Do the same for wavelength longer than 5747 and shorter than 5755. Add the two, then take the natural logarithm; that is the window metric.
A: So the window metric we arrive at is 3.23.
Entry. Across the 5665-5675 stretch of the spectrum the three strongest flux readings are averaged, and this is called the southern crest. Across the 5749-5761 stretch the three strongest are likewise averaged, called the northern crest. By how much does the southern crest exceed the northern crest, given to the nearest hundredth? -0.87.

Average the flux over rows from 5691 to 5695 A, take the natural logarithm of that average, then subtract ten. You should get -7.414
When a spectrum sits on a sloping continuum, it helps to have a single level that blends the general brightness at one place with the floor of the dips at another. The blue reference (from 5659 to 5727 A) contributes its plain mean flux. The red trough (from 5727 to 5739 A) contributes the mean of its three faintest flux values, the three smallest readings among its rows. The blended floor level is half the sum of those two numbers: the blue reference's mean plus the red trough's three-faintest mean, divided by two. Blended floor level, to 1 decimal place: 11.6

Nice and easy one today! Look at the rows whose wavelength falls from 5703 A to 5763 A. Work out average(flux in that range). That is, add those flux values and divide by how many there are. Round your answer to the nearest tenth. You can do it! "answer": 12.4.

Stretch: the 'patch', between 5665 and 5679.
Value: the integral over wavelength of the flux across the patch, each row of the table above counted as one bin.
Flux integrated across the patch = 166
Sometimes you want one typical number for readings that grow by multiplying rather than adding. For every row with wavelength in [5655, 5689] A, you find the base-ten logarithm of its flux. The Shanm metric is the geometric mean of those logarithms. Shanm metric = 1.07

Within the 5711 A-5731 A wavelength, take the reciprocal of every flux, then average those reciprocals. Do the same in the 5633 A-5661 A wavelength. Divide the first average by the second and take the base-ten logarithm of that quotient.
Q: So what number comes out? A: 0.012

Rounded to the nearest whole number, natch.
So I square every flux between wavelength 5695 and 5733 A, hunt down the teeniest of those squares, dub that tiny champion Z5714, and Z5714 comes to 101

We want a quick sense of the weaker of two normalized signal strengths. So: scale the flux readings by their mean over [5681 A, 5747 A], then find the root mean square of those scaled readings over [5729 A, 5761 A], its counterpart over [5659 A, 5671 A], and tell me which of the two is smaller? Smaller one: 0.95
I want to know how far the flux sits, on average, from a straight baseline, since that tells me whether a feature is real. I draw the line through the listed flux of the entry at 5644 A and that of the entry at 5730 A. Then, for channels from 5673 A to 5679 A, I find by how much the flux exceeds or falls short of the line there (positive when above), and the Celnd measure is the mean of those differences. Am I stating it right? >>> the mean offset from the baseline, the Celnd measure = -3.0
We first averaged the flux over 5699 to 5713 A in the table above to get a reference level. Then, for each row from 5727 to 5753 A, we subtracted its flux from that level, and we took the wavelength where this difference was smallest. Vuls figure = 5748 A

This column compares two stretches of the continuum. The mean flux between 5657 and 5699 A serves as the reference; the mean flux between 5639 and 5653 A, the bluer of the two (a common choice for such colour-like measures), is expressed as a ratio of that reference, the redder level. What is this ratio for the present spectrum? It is 1.13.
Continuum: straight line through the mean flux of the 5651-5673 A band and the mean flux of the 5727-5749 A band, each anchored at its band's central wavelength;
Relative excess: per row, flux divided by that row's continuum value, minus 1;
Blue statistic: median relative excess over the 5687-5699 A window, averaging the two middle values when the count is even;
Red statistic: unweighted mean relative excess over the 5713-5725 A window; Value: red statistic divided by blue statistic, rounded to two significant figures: 0.81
